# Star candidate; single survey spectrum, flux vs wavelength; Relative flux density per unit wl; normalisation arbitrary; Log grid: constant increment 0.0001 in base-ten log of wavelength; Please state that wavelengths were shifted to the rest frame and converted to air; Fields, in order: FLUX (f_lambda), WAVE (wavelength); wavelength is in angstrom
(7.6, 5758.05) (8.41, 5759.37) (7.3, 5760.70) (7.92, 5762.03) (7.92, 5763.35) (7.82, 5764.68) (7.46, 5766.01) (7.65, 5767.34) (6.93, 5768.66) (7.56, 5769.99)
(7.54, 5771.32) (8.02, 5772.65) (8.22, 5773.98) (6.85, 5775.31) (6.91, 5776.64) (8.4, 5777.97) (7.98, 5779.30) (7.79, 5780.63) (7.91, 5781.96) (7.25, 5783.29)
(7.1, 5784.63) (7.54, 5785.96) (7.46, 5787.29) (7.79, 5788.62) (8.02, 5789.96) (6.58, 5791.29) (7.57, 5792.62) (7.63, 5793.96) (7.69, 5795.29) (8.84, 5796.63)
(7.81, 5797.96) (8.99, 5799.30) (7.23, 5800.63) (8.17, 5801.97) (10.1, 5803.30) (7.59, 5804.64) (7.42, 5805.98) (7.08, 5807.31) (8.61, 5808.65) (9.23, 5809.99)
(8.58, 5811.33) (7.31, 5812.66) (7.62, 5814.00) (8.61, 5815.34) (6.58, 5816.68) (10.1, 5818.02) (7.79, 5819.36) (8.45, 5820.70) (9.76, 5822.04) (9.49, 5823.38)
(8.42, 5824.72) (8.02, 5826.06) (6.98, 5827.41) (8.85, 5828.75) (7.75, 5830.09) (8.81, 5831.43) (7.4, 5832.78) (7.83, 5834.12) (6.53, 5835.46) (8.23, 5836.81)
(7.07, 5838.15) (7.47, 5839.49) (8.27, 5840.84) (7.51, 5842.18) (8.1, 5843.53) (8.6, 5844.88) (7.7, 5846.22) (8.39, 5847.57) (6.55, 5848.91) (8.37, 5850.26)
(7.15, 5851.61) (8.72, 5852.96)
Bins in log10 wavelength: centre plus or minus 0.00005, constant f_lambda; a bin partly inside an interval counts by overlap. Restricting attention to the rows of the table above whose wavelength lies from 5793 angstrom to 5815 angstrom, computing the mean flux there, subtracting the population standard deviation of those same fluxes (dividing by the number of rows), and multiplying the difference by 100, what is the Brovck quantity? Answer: 729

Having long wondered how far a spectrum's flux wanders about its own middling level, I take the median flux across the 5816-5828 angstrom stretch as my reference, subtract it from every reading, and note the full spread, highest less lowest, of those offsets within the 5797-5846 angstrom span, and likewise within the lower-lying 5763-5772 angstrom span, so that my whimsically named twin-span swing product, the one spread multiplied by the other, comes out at 3.5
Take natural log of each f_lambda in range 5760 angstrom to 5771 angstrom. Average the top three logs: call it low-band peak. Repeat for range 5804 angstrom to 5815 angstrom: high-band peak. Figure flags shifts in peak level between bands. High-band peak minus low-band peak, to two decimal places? 0.11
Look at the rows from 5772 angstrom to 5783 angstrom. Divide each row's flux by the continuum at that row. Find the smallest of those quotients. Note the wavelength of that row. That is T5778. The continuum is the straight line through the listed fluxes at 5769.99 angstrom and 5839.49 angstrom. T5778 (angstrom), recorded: 5775.31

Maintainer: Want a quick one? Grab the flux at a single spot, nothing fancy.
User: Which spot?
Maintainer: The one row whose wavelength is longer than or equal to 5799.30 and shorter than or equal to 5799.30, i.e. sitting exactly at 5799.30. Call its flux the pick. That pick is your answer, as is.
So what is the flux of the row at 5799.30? 8.99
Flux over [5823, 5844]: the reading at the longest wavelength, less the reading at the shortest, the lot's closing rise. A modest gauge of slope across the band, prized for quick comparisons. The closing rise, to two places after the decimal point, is -1.39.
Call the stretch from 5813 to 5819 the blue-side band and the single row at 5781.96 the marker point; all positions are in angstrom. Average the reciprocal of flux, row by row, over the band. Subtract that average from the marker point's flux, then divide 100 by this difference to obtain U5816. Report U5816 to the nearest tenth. 12.8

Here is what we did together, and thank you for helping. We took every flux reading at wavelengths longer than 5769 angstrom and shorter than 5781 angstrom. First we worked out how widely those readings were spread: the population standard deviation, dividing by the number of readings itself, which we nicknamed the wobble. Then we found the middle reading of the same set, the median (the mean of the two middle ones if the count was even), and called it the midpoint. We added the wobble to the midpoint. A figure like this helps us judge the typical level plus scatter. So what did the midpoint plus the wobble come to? 8.30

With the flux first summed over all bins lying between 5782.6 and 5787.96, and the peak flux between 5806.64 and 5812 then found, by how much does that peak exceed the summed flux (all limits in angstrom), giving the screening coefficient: -20.1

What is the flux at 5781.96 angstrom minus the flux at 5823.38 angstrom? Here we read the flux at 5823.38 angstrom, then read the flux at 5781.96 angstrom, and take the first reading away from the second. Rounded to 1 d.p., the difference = -1.6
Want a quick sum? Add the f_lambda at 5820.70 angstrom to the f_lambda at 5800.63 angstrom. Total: 15.7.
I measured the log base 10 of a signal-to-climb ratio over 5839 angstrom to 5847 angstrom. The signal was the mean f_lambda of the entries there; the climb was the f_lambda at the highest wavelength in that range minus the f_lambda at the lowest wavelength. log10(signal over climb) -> 1.54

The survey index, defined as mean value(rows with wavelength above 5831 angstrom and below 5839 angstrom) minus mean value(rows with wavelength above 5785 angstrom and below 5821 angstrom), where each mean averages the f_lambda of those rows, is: -0.4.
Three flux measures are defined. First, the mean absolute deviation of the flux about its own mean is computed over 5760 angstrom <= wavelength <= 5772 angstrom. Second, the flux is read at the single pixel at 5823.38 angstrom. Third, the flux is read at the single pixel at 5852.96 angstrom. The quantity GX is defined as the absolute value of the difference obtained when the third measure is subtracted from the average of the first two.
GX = 3.9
